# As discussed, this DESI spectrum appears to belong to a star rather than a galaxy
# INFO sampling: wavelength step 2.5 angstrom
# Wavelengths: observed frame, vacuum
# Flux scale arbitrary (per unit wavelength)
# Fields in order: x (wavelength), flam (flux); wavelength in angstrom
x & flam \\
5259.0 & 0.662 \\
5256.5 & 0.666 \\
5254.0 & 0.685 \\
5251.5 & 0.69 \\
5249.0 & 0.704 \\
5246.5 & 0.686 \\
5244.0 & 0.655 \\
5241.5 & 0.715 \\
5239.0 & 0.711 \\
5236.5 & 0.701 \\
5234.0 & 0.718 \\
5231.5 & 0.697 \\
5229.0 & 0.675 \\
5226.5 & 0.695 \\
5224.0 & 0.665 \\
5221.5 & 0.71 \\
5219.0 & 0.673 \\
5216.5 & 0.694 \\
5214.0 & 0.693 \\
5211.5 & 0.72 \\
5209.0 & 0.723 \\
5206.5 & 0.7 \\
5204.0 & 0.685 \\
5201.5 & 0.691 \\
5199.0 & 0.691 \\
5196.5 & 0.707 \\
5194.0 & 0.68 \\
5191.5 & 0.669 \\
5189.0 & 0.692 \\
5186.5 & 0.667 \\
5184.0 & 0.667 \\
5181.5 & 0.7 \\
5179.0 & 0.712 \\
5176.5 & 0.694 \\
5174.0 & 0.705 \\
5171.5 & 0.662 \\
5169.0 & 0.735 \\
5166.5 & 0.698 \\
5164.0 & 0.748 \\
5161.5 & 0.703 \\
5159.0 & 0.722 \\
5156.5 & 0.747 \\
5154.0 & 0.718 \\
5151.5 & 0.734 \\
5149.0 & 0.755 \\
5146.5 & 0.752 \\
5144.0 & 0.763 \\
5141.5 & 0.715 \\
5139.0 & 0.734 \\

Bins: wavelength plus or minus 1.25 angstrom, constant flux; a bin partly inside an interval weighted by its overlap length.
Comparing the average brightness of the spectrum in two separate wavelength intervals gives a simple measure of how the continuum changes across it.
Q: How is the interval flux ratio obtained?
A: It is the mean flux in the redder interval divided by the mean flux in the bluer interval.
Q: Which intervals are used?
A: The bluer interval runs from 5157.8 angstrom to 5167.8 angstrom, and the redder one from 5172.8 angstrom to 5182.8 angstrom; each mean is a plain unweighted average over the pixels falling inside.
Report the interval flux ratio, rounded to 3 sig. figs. 0.979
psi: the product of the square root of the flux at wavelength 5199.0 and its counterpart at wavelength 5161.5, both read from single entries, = 0.697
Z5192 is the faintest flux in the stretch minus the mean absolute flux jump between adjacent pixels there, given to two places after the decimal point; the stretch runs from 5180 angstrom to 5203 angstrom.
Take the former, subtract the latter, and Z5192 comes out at 0.65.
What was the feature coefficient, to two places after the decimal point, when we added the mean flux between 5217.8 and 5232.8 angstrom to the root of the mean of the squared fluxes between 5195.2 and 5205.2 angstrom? 1.38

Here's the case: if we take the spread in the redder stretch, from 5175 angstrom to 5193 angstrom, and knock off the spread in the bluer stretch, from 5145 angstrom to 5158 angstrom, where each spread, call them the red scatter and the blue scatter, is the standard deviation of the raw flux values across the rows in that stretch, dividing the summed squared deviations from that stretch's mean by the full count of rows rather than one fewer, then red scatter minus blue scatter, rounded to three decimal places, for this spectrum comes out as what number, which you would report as 0.003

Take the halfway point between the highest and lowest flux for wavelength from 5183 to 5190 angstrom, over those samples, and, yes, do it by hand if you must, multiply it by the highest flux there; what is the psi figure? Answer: 0.47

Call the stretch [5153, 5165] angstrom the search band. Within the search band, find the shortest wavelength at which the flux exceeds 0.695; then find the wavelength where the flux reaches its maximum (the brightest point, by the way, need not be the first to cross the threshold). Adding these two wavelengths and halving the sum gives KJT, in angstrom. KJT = 5159.0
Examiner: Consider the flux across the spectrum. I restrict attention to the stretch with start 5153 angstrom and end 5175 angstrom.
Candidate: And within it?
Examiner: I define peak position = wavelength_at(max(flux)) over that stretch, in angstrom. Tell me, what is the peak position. 5164.0 angstrom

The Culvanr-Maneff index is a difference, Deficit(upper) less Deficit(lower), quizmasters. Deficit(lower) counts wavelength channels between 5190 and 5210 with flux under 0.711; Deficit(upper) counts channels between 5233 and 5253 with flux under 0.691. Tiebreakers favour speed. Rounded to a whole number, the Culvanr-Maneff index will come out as -4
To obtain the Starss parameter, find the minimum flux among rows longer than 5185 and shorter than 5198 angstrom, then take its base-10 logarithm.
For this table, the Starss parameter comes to -0.176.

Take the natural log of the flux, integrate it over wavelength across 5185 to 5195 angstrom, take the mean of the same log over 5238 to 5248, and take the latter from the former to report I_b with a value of -3.5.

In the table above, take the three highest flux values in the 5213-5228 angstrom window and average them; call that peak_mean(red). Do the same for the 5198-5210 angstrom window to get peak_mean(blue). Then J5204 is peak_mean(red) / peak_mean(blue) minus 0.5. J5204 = 0.493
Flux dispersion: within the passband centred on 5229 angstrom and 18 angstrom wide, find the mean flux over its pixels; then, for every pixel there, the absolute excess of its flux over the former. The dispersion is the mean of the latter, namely 0.0140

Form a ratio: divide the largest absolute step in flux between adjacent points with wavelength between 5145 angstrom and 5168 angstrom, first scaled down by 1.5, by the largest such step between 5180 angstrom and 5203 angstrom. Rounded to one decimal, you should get 1.0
